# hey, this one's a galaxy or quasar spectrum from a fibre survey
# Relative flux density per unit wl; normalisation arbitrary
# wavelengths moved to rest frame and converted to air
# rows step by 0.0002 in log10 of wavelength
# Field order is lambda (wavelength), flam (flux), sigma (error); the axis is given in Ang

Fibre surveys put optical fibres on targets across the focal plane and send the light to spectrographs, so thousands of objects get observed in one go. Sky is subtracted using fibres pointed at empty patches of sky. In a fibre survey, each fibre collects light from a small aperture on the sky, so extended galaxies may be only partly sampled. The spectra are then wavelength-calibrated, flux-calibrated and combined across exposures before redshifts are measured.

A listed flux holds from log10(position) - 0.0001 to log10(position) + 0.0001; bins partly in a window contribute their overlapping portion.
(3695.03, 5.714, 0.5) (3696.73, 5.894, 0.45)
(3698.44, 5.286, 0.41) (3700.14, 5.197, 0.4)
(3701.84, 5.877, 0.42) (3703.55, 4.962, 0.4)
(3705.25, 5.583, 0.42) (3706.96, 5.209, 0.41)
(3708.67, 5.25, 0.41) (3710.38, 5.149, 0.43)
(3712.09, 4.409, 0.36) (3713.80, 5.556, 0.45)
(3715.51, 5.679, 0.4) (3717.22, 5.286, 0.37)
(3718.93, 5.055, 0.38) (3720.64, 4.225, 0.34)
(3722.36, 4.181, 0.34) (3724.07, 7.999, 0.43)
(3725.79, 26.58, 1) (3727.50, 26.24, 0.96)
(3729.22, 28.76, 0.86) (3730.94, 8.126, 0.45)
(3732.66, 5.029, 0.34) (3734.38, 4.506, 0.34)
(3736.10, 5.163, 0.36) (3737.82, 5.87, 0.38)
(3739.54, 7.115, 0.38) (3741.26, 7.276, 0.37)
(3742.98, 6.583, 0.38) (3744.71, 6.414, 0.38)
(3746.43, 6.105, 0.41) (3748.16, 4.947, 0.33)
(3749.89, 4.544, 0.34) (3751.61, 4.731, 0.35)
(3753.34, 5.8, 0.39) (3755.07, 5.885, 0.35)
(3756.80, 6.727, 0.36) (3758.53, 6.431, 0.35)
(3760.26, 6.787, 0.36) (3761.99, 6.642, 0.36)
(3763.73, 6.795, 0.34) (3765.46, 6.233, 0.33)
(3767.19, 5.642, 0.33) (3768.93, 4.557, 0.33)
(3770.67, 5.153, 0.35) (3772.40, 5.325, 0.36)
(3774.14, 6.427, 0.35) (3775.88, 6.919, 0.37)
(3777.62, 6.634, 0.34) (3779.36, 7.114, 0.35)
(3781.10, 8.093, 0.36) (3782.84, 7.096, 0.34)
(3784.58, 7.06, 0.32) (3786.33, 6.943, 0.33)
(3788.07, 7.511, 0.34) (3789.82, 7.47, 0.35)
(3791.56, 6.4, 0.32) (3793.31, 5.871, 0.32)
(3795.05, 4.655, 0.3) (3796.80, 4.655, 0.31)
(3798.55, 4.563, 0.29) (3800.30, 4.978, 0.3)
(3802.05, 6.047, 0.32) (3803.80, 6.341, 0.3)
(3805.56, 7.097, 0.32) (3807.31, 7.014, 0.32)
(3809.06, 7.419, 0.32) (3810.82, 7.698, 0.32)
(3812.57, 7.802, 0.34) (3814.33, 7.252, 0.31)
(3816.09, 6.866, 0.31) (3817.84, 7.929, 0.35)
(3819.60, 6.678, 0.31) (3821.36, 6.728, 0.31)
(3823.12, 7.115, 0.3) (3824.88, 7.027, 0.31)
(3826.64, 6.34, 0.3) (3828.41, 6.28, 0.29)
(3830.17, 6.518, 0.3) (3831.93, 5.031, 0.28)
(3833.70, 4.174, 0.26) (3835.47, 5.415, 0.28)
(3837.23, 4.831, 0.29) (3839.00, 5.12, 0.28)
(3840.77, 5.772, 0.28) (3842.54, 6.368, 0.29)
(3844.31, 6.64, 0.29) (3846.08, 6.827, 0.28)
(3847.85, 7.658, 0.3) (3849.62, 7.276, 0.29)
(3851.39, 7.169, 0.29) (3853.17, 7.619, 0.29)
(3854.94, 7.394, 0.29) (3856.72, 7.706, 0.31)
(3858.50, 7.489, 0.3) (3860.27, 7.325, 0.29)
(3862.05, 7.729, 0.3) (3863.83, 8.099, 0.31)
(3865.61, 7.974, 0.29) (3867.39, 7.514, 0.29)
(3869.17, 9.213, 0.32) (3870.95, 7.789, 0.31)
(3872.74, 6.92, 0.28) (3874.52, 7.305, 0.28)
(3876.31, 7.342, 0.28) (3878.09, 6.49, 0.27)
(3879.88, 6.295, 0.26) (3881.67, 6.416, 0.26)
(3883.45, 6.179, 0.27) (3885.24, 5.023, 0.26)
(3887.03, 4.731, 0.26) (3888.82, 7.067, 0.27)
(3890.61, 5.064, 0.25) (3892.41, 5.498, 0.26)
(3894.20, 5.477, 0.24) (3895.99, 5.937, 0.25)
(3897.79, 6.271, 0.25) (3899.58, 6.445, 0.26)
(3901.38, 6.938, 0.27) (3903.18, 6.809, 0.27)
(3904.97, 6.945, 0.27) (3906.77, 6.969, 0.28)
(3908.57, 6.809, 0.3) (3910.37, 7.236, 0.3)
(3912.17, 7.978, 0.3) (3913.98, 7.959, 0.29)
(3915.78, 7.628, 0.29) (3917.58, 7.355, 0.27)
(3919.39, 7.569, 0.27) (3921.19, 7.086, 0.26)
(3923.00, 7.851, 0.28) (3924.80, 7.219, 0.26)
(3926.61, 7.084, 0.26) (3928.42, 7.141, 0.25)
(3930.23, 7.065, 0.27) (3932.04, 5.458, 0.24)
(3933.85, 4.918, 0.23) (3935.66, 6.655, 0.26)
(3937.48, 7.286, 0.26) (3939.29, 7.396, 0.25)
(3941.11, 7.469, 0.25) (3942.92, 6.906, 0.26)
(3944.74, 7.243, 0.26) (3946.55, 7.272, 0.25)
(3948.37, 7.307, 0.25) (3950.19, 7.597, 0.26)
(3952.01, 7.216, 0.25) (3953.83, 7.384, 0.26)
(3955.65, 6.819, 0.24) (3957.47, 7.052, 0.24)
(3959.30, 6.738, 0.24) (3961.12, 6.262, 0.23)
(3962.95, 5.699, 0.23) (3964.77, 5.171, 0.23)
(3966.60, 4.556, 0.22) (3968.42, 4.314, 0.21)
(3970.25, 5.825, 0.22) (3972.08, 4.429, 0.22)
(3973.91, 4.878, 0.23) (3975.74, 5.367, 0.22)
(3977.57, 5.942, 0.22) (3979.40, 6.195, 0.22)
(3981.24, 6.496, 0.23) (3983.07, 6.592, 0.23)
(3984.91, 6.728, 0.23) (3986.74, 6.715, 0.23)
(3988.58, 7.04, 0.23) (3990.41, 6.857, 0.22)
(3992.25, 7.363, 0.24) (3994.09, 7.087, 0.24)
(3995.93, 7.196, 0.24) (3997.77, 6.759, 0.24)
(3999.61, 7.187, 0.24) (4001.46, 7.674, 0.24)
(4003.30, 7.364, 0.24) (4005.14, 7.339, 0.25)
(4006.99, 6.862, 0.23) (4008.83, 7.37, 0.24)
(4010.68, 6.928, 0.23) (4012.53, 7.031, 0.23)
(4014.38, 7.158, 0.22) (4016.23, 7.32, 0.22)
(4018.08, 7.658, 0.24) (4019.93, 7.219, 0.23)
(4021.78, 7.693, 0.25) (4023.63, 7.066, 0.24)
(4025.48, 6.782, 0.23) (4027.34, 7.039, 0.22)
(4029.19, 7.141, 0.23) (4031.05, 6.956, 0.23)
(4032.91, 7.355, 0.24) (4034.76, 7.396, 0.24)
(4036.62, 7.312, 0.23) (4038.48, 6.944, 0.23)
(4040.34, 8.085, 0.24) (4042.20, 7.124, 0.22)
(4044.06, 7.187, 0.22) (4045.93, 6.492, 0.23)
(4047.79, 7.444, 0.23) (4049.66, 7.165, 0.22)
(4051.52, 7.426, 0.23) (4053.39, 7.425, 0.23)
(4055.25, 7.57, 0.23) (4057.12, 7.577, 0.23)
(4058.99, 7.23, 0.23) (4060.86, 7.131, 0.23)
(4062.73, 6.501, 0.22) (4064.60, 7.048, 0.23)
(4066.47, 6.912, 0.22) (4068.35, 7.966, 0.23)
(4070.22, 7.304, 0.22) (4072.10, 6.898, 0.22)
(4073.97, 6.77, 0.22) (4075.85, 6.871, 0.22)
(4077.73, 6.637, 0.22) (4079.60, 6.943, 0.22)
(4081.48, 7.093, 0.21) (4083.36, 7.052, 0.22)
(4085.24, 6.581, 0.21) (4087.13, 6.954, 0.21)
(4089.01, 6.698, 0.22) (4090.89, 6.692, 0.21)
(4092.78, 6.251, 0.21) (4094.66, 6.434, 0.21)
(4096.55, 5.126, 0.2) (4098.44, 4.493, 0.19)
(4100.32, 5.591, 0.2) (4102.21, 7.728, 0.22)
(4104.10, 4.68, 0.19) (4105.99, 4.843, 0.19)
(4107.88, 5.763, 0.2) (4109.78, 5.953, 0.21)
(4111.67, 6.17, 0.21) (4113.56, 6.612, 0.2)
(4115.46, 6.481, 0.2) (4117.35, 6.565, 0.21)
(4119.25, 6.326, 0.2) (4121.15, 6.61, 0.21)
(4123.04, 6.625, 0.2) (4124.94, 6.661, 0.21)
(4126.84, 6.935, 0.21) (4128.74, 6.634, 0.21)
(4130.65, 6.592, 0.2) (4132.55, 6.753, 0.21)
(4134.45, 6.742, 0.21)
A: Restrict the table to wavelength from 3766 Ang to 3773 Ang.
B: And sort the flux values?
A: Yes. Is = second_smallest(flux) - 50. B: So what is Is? -44.8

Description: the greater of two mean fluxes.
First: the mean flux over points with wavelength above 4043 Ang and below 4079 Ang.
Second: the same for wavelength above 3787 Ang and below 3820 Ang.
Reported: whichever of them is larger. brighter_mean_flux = 7.13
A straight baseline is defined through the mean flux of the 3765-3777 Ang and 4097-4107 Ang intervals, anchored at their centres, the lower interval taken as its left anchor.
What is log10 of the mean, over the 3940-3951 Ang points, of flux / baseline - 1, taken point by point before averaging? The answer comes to -0.52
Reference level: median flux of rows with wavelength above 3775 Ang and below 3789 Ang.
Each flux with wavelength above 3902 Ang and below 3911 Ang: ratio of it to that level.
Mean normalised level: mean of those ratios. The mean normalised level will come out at 0.98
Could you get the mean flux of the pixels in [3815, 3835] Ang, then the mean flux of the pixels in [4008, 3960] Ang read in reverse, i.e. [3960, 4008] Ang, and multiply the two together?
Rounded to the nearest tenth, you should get 40.5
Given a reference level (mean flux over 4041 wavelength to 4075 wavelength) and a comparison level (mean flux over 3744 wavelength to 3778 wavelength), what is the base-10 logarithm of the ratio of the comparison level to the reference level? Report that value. -0.08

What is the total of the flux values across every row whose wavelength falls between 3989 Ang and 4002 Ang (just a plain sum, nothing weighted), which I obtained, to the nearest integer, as 50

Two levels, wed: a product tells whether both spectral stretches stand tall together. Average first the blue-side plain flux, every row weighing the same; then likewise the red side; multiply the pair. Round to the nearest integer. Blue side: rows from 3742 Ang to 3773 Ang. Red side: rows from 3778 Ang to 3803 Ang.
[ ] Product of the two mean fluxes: 37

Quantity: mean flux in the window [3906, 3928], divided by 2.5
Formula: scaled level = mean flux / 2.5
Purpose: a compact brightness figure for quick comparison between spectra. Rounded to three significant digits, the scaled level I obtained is 2.96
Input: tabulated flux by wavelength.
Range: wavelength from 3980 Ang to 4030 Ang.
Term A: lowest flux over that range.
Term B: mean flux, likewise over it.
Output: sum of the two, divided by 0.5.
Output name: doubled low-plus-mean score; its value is 27.2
